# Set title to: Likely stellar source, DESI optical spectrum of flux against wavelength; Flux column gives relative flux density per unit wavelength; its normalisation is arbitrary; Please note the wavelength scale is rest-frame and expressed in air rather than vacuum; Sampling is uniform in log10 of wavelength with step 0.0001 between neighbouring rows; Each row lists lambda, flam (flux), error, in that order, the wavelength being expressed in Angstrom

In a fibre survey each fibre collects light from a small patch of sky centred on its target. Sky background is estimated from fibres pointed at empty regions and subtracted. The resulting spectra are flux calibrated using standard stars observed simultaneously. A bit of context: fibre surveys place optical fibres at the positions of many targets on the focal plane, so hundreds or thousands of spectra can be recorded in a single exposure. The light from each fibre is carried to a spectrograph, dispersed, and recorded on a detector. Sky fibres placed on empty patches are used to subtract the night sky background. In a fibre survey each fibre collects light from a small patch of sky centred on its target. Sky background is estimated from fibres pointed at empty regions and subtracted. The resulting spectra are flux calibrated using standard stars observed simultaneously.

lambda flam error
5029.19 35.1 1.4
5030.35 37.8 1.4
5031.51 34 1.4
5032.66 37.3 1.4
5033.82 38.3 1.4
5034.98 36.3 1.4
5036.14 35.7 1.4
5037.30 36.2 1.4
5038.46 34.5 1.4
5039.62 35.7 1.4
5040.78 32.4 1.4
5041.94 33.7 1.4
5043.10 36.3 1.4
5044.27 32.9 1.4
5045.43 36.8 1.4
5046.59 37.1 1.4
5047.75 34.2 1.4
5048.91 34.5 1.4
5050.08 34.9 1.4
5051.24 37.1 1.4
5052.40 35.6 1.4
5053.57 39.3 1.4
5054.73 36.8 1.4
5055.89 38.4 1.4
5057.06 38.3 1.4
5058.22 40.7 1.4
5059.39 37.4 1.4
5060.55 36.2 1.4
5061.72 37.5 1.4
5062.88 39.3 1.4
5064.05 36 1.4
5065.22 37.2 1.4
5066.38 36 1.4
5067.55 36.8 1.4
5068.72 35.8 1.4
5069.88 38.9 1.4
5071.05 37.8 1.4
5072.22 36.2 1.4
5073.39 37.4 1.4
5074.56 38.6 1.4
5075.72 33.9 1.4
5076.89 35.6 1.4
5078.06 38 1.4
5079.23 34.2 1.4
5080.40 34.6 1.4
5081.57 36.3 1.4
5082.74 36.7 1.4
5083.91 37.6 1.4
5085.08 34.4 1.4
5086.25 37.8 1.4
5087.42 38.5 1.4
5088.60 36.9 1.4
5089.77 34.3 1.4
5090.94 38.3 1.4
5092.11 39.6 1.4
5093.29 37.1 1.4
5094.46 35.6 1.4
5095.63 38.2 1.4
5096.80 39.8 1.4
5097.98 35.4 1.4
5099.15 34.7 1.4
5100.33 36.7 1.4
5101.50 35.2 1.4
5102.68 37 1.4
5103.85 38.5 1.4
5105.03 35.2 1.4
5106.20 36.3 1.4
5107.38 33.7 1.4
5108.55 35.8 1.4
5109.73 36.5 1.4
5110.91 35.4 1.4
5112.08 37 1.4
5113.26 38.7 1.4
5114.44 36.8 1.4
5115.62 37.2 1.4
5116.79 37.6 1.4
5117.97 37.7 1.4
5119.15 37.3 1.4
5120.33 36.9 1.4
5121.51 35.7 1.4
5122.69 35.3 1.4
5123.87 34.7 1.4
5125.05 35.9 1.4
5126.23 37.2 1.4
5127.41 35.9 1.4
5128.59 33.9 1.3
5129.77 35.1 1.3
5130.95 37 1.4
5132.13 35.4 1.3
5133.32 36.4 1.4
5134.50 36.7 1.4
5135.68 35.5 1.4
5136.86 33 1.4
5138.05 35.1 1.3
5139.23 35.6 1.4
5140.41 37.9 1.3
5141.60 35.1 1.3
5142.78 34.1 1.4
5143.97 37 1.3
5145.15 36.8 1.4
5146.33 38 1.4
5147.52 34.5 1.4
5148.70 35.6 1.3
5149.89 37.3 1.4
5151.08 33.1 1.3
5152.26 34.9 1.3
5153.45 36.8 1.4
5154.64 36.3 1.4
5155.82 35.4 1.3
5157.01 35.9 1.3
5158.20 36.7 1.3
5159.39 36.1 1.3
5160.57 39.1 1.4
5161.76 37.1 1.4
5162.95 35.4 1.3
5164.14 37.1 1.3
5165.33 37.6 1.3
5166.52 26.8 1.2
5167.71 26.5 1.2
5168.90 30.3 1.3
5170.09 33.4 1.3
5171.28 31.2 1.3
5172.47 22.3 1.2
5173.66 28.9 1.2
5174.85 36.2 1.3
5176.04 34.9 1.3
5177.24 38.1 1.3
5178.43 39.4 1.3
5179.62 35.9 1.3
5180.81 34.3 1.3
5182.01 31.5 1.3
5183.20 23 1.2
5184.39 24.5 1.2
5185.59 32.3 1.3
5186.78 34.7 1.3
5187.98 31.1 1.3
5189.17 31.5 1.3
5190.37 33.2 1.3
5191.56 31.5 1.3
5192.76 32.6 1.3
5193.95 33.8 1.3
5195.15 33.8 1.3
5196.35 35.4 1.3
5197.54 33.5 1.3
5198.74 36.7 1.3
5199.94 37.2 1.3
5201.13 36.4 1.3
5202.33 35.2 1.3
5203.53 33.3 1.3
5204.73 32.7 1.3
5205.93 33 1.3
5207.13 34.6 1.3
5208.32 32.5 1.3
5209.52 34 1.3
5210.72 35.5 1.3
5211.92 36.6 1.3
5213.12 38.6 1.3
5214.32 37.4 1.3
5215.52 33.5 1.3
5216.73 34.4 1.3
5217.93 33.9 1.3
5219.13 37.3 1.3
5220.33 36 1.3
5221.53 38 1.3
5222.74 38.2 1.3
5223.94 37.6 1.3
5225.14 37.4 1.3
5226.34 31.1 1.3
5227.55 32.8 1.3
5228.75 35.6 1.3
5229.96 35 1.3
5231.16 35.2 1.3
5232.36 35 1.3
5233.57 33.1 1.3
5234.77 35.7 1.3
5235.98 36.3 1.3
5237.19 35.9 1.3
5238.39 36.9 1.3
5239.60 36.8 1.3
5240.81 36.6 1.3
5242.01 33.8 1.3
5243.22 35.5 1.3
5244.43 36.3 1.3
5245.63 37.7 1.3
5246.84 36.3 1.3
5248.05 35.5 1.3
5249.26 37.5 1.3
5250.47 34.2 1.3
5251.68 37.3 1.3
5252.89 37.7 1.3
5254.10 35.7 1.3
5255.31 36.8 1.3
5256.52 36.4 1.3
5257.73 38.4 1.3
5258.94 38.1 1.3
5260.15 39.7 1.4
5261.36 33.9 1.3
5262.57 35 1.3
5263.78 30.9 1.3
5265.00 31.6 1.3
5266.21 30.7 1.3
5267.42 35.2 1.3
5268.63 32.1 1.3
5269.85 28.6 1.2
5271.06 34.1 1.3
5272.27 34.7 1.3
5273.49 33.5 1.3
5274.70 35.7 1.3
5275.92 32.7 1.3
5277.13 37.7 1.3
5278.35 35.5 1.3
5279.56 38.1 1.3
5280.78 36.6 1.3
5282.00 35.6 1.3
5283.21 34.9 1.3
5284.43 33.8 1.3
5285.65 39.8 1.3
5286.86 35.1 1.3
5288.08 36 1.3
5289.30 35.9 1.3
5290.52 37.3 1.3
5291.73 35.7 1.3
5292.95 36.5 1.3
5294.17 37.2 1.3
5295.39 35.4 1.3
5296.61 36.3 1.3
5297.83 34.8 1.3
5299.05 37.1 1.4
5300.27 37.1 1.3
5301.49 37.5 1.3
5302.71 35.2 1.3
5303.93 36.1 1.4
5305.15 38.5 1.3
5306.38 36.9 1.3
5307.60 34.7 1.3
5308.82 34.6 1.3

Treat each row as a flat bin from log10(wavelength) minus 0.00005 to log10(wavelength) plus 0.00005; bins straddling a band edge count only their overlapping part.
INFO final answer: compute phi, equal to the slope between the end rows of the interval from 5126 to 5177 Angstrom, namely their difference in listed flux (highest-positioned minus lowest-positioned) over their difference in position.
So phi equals -0.05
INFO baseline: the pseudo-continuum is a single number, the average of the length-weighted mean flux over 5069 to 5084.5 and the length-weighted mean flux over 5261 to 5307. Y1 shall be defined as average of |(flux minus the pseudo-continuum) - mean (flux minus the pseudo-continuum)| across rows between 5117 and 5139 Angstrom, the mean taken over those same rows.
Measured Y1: 1.0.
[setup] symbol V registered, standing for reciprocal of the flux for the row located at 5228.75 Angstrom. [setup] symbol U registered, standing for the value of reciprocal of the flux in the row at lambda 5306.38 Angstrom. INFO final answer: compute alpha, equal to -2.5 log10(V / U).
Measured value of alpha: -0.04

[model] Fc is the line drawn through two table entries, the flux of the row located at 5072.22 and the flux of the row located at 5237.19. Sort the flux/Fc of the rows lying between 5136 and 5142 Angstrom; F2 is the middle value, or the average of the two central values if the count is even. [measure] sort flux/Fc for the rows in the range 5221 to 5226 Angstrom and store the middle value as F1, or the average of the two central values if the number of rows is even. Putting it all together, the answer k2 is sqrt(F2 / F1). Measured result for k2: 0.96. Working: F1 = 1.05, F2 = 0.97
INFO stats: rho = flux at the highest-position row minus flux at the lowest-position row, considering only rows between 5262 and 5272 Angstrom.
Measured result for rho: -0.9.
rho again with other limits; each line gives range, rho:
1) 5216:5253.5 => 3.3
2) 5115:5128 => -1.3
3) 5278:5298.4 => -0.7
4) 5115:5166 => 0.4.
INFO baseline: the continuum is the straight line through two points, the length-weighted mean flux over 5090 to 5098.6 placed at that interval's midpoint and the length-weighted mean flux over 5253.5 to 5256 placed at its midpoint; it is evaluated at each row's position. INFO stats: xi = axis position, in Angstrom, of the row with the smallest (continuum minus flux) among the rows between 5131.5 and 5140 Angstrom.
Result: 5134.50 Angstrom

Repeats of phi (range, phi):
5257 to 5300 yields -0.03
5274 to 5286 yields 0.37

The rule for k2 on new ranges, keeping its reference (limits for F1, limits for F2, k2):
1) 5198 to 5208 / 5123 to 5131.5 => 1.01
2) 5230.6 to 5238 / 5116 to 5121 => 1.02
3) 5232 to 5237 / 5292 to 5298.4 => 1.01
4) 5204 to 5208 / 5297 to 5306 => 1.06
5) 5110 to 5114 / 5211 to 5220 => 1.00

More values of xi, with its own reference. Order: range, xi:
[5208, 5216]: 5213.12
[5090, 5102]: 5096.80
